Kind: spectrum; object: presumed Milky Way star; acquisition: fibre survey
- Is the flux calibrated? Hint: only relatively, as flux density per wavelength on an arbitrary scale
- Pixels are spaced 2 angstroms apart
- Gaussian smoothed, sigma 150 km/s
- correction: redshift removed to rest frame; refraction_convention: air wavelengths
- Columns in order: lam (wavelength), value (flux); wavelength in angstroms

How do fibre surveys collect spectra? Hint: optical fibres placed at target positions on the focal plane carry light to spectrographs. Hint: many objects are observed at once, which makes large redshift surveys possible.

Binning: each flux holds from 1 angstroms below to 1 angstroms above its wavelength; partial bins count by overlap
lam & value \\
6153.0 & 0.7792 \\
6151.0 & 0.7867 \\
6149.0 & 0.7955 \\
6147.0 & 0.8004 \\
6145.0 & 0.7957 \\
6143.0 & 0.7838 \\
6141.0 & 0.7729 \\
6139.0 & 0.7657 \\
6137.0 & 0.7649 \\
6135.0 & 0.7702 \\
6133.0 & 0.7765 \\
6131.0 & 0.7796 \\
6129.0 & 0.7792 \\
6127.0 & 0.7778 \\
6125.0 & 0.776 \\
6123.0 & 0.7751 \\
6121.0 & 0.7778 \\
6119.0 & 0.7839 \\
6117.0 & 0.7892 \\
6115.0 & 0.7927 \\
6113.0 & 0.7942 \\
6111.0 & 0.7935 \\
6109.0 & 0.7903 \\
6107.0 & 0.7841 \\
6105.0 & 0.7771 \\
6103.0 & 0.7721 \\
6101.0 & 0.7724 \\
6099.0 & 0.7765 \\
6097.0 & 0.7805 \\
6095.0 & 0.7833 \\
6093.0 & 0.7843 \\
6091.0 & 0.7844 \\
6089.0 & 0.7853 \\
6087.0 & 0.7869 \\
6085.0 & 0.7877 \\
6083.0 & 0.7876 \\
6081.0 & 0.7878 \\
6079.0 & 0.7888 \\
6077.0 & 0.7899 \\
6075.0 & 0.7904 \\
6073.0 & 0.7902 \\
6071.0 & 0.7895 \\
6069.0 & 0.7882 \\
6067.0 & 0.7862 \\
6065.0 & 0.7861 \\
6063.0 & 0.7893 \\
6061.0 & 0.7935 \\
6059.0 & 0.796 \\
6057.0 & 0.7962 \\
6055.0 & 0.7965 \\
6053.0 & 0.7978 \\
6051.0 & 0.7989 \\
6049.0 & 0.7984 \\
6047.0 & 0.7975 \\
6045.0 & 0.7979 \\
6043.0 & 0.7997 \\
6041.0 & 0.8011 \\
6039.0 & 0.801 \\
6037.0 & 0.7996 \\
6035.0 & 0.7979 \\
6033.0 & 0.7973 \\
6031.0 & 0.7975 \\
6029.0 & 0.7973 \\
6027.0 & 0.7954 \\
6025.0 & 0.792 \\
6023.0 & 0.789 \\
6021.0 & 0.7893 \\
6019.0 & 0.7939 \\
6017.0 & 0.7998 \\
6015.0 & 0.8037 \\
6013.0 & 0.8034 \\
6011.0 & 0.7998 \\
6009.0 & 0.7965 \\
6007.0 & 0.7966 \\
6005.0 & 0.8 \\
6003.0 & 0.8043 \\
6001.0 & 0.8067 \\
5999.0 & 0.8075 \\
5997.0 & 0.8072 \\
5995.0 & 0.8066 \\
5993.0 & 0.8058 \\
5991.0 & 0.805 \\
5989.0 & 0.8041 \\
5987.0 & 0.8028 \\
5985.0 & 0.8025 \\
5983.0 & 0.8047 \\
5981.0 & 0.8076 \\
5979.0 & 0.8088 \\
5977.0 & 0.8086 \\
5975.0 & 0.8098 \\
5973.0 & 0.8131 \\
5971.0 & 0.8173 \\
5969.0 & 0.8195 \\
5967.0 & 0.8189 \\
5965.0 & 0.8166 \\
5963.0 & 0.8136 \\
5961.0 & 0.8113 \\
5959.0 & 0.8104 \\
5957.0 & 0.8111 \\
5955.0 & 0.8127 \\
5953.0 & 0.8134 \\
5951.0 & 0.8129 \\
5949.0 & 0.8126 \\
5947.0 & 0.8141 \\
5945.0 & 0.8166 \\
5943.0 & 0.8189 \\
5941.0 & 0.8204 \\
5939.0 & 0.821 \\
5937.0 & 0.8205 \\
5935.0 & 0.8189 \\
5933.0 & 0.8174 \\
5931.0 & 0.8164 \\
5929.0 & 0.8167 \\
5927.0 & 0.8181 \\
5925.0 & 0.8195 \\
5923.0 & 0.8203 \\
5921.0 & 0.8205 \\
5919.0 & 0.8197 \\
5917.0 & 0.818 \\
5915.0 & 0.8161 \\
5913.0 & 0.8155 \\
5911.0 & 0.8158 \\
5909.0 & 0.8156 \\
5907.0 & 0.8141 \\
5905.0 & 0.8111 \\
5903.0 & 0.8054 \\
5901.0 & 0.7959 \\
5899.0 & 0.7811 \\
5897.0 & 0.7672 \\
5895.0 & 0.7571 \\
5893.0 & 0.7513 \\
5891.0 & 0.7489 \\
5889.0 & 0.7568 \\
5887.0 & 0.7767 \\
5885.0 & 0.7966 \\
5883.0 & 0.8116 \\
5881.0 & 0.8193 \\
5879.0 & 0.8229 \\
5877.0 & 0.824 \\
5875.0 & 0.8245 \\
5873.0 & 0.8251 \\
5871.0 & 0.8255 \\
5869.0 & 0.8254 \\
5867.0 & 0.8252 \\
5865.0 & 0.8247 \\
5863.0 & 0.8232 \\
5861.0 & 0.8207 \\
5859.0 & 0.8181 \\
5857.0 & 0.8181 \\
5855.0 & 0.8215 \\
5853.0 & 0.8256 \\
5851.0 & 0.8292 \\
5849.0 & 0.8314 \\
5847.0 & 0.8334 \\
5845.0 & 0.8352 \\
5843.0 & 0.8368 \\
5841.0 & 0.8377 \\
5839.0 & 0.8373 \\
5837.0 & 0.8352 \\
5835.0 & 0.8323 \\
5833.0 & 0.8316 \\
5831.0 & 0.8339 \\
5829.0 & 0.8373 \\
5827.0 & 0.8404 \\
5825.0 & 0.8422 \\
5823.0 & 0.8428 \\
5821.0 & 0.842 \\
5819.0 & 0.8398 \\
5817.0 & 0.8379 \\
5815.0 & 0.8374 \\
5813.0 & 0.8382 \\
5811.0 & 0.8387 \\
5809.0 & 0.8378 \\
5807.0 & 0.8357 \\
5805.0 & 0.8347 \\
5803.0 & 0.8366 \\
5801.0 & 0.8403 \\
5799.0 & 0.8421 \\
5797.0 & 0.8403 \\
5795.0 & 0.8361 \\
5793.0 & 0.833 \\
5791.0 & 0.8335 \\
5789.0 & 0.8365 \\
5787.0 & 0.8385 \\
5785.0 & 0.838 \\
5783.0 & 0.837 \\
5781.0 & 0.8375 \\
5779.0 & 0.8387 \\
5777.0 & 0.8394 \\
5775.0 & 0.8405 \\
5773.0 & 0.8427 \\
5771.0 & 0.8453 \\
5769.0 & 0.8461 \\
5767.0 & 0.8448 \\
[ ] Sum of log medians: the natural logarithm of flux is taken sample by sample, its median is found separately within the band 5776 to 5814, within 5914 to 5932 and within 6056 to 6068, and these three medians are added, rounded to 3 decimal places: -0.612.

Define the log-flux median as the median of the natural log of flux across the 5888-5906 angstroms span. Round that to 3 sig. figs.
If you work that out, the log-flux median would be -0.265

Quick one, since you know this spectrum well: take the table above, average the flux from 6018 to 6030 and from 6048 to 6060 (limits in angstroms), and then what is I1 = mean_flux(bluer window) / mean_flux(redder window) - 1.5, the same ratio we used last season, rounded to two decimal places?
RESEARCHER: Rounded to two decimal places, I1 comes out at -0.51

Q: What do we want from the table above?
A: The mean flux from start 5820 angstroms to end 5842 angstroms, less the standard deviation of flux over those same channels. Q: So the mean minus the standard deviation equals 0.834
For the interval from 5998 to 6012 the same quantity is 0.797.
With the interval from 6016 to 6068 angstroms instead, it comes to 0.791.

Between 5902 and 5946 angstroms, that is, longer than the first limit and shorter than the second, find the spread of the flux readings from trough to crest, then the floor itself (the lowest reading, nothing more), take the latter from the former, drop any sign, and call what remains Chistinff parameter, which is 0.790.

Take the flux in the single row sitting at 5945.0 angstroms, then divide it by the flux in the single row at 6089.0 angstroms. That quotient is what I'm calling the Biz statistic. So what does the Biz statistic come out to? 1.04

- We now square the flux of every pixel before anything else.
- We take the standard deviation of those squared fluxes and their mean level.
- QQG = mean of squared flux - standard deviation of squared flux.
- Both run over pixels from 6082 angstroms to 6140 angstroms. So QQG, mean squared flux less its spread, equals 0.60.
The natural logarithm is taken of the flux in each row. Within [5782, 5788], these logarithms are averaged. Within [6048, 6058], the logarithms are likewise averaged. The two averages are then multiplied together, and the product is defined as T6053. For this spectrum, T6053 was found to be 0.040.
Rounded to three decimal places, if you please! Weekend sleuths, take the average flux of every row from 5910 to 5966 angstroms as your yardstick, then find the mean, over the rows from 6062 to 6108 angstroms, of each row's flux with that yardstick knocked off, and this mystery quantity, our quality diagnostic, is -0.032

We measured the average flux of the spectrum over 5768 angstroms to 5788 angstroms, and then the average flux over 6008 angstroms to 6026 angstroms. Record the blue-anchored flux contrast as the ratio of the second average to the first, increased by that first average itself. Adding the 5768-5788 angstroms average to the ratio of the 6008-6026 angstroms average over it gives 1.79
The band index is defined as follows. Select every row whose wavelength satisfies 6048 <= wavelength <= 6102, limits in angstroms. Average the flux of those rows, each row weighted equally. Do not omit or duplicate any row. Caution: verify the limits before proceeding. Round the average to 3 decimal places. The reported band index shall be 0.789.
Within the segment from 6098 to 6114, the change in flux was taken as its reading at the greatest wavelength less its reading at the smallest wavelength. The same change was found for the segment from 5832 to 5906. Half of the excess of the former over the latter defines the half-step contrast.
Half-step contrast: 0.019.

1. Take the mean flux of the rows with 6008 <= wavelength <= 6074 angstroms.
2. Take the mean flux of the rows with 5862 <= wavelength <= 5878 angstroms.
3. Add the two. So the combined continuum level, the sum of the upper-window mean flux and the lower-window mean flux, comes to 1.62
